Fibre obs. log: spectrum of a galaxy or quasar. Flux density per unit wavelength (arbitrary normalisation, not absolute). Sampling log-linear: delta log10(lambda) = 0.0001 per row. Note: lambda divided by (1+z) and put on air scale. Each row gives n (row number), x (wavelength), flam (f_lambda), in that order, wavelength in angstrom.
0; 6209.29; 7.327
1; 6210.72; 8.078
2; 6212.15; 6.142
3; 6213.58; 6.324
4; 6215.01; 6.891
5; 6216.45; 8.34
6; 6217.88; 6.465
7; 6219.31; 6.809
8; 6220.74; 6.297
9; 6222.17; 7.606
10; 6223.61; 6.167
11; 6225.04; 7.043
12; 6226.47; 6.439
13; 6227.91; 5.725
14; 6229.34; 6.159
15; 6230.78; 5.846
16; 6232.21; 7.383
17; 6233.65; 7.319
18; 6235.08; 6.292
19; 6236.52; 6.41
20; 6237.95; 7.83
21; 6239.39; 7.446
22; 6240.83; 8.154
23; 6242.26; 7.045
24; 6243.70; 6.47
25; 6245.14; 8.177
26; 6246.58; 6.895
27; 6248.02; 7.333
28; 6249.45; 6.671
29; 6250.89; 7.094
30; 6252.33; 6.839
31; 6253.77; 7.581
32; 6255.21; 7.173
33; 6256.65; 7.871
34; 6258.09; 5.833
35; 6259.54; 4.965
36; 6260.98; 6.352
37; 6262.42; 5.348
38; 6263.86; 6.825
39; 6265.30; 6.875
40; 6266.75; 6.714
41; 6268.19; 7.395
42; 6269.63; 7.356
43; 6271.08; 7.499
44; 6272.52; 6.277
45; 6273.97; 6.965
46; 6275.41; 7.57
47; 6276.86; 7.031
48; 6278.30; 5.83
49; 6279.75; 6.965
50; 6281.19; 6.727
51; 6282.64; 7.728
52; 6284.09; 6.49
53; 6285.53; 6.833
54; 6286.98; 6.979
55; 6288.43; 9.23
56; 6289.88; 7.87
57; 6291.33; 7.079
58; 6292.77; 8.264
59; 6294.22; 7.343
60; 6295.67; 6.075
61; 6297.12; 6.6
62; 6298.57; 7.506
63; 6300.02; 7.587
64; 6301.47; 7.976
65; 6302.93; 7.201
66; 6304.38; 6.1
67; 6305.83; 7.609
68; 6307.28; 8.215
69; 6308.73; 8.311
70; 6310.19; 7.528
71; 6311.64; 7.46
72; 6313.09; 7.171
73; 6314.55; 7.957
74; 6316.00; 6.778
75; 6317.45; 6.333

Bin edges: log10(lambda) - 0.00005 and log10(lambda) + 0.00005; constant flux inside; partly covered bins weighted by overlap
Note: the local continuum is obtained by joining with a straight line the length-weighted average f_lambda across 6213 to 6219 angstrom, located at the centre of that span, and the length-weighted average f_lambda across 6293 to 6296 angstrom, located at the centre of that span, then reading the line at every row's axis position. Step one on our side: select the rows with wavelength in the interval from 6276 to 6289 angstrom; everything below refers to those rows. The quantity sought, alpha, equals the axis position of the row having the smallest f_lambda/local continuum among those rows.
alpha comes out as 6278.30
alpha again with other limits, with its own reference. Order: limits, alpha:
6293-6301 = 6295.67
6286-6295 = 6286.98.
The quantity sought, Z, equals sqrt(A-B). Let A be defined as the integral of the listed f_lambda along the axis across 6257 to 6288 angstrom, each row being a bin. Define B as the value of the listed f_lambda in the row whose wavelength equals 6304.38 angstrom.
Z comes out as 14.2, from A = 208.6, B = 6.1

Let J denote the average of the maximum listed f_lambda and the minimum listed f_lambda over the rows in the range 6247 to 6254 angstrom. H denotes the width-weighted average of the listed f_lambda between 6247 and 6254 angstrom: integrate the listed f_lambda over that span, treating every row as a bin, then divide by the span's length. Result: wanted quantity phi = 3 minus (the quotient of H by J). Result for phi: 2.008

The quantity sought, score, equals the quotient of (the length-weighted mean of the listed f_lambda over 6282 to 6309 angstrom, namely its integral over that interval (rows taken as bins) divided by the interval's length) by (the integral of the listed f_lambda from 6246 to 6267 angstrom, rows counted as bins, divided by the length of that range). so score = 1.11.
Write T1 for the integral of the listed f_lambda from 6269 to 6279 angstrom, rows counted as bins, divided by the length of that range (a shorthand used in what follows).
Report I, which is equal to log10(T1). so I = 0.84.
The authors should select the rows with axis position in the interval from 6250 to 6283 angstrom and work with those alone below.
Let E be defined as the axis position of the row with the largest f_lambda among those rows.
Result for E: 6256.65 angstrom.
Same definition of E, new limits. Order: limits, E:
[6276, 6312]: 6288.43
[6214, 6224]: 6216.45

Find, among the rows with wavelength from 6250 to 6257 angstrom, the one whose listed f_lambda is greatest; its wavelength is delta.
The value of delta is 6256.65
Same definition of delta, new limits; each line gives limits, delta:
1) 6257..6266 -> 6265.30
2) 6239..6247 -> 6245.14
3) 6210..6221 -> 6216.45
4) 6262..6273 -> 6271.08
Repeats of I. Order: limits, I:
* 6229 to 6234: 0.82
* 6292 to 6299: 0.85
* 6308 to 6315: 0.88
